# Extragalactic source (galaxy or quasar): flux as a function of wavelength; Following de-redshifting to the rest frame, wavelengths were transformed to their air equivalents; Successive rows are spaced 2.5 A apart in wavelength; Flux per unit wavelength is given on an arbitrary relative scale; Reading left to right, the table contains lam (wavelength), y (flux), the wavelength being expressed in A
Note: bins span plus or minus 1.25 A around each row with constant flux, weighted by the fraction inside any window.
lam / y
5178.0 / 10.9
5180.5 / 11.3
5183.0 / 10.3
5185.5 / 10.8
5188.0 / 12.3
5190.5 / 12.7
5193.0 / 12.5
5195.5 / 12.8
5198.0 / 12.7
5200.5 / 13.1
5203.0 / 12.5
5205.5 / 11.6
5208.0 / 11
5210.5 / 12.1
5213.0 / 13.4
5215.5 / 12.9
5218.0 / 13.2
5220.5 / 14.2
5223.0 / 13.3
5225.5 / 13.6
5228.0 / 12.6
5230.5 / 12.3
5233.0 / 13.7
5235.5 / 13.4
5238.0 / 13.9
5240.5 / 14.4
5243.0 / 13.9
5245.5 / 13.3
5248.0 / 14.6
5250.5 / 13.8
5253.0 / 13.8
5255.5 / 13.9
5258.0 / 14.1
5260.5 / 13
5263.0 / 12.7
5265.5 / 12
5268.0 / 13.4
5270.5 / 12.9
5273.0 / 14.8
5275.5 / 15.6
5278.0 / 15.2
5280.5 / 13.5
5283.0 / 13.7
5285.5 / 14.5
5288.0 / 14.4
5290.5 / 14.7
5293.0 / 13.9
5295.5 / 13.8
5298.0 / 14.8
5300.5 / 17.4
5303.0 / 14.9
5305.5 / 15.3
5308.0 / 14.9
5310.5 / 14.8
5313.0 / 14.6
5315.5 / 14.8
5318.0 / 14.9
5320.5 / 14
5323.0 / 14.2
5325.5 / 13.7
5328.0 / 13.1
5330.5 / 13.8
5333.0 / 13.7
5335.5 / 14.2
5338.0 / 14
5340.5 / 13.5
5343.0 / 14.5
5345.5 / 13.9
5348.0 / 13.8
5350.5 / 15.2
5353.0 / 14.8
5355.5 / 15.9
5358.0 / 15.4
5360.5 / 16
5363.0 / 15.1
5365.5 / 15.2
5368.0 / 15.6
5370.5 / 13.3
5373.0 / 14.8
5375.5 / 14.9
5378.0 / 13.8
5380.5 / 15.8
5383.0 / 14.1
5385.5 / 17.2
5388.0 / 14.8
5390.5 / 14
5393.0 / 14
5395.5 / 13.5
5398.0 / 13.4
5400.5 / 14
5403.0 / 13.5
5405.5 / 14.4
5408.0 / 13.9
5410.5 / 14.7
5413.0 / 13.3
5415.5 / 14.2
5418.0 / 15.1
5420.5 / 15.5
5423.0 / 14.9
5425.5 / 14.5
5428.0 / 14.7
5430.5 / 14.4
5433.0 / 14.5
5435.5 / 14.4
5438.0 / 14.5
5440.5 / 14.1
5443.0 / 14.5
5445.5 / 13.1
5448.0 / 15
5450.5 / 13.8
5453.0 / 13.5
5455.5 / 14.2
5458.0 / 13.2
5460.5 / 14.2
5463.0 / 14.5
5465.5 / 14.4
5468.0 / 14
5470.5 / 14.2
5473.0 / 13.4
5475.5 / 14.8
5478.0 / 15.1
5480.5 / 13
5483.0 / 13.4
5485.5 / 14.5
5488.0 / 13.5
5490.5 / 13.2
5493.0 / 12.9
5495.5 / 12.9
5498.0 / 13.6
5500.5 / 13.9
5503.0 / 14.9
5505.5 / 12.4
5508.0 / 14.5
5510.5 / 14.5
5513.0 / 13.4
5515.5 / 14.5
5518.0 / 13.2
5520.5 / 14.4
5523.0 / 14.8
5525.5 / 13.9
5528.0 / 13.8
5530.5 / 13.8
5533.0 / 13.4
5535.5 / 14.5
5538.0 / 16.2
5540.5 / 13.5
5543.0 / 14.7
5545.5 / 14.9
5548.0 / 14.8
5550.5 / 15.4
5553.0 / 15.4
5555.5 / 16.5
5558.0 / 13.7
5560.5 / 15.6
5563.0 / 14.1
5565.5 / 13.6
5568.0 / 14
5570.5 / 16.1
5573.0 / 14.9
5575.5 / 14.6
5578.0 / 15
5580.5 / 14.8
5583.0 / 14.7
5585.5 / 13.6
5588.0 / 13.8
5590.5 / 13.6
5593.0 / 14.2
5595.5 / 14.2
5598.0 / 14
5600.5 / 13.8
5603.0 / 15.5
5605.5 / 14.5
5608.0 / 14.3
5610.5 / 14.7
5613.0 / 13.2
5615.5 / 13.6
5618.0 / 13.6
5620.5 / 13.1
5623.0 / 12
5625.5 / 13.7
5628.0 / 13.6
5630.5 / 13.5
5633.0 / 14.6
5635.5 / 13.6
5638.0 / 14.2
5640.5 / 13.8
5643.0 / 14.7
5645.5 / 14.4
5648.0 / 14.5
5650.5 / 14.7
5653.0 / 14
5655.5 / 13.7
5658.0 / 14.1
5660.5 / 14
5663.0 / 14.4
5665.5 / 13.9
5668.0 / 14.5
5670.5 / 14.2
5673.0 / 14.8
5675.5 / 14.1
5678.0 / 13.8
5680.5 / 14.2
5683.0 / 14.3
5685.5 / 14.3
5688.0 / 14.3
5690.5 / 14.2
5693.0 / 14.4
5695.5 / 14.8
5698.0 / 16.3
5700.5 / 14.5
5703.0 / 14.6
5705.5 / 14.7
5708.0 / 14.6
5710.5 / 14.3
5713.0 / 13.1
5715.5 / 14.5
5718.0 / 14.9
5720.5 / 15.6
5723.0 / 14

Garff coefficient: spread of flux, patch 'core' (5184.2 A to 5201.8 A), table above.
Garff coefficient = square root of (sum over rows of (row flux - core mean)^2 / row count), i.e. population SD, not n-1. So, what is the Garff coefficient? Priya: 0.70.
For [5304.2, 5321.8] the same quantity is 0.37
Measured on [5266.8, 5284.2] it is 0.95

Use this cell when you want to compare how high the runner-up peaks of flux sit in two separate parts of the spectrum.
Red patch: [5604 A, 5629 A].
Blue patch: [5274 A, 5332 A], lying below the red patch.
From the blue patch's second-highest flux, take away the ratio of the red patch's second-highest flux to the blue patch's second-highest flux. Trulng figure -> 14.7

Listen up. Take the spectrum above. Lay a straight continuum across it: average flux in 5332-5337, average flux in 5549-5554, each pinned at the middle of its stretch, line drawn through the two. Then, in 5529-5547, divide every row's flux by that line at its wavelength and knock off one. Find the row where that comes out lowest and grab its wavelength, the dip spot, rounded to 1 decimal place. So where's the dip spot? 5533.0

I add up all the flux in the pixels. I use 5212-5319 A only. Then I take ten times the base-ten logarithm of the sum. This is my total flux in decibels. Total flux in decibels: 27.8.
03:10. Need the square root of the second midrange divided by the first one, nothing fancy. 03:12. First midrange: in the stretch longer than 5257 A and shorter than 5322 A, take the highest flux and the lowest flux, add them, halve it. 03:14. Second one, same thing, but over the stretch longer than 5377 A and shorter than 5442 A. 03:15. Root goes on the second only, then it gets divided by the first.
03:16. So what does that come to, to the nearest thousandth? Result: 0.266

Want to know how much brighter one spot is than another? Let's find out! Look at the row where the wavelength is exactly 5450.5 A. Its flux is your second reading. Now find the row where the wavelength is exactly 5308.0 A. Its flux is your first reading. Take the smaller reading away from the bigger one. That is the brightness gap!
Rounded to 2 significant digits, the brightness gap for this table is 1.1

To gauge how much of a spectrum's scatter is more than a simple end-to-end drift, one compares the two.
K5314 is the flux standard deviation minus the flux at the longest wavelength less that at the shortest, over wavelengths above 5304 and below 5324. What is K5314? 1.5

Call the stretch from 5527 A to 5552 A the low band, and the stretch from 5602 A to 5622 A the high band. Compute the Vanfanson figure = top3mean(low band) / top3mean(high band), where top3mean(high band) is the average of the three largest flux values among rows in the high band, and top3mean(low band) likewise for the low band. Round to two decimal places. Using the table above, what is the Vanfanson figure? 1.04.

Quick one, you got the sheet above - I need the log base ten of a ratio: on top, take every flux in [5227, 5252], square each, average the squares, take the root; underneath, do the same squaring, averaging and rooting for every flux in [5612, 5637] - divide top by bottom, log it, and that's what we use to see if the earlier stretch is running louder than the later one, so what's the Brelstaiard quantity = 0.00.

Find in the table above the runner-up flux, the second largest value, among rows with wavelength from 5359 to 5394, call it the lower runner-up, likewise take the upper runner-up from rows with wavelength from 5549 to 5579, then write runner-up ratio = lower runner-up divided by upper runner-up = 0.99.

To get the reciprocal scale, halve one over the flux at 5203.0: 0.040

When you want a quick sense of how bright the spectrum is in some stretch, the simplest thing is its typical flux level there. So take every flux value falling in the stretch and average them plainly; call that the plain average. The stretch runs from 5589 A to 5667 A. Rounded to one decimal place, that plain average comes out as 14.0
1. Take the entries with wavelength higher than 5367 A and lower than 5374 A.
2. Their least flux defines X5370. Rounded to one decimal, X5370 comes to 13.3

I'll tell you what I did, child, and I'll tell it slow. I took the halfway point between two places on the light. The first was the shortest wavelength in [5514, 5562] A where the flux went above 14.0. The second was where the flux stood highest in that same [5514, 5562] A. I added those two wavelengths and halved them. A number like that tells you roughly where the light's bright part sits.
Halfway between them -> 5535.5 A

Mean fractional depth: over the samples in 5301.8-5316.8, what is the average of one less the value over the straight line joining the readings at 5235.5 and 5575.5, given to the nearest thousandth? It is -0.090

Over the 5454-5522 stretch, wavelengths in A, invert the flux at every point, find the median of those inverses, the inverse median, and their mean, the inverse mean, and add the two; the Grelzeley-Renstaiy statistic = 0.144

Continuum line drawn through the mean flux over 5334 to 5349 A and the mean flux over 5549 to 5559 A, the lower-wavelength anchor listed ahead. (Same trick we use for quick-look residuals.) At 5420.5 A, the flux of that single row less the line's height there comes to 1.0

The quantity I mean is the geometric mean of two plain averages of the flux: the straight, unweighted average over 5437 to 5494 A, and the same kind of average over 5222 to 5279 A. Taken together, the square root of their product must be 13.8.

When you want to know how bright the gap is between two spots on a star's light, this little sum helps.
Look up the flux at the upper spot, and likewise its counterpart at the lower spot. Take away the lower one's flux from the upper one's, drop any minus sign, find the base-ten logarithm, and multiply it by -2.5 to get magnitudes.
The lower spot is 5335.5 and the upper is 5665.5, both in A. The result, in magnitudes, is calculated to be 1.3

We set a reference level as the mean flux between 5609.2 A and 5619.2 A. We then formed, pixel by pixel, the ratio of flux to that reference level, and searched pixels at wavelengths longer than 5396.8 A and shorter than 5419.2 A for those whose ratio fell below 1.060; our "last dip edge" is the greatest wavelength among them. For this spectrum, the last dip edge 5415.5 A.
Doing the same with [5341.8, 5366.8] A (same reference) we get 5348.0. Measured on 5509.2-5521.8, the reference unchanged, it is 5520.5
